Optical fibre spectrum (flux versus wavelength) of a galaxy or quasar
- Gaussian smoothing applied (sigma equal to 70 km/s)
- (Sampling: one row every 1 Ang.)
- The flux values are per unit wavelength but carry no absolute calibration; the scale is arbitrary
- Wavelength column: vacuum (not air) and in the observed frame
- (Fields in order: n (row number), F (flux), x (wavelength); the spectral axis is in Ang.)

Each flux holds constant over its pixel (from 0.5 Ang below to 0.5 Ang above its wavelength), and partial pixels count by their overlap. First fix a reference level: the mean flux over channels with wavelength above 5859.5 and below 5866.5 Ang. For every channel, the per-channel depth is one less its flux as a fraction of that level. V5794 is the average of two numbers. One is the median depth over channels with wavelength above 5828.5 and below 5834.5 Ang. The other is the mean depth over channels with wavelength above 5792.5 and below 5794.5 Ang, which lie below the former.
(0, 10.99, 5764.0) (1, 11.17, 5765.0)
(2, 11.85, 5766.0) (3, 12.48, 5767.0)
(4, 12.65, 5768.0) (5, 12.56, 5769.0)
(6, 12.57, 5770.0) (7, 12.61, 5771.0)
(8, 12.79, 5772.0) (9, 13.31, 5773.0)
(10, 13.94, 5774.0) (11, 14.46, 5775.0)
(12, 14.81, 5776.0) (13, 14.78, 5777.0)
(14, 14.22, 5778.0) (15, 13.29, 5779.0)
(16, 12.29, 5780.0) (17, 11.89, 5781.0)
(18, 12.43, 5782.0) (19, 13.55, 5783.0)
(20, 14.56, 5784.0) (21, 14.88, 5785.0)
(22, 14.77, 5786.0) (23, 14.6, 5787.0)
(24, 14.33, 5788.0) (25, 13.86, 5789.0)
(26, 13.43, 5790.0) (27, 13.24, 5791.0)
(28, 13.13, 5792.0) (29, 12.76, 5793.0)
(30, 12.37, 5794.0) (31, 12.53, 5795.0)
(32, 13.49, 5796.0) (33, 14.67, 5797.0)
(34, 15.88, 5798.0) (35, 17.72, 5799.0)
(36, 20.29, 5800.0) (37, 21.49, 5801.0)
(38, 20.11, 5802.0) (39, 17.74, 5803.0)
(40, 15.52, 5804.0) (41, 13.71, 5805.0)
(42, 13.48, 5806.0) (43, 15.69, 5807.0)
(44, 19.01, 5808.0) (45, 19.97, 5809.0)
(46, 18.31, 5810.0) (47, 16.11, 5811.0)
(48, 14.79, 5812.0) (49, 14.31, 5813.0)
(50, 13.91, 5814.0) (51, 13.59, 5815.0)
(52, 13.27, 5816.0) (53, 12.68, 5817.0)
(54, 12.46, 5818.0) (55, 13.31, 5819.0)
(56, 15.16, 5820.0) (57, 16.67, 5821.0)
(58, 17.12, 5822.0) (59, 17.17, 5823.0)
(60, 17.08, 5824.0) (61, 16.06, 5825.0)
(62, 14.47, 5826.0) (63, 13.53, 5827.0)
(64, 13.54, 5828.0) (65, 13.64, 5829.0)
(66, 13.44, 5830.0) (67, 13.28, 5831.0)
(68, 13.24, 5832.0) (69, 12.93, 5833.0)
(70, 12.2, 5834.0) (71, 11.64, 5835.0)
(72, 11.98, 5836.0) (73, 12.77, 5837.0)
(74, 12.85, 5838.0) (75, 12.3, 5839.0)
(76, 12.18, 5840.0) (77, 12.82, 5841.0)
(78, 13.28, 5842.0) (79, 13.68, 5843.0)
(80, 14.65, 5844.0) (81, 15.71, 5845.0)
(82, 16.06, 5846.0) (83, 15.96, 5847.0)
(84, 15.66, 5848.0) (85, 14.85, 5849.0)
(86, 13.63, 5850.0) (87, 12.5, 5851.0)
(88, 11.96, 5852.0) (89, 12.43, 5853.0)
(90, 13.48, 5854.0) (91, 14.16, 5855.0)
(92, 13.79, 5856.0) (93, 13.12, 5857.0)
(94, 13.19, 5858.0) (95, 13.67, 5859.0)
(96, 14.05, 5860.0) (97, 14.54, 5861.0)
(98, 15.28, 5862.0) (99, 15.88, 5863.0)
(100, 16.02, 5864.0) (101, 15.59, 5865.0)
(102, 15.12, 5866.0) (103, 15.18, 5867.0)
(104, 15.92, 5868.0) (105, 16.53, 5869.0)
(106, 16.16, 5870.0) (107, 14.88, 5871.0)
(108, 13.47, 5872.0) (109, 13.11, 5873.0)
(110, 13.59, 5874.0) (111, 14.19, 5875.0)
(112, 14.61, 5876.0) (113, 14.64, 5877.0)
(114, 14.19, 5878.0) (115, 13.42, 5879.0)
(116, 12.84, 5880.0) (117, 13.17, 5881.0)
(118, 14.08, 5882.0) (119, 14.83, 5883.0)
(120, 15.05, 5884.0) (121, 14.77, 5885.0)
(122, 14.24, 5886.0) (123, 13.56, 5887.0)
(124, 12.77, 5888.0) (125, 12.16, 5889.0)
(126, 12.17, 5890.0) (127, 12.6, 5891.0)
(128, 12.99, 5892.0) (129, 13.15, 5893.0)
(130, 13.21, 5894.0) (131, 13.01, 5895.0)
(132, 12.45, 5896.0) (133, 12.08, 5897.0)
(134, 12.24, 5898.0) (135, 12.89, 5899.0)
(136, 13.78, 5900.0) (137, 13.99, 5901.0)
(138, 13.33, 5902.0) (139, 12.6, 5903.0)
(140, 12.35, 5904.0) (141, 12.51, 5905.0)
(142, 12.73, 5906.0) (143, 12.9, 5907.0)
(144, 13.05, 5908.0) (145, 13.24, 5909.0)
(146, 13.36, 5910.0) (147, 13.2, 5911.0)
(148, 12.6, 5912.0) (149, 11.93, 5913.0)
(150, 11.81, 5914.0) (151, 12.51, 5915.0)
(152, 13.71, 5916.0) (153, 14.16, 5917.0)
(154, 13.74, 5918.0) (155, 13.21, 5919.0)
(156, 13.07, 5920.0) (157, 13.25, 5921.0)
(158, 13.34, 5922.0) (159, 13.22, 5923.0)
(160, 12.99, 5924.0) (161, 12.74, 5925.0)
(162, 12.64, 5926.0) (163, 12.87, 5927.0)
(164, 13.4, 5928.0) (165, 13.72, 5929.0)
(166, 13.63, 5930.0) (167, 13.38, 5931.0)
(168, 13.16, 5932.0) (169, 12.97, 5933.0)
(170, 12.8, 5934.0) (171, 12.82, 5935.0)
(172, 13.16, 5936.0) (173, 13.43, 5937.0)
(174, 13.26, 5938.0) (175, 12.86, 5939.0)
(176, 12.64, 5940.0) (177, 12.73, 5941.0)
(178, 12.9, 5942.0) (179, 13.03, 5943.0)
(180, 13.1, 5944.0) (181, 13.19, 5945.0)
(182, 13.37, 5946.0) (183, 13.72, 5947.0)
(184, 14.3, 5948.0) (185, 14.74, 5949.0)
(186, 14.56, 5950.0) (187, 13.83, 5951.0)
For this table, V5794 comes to 0.15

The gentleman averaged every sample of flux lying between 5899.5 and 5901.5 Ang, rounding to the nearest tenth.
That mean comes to 13.9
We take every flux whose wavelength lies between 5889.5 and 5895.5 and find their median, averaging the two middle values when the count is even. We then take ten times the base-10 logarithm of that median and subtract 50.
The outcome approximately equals -38.86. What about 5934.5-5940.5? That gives -38.86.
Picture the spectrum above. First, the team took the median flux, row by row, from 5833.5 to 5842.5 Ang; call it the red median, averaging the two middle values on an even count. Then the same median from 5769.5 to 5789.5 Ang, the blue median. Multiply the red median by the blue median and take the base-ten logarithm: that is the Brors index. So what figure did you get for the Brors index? 2.23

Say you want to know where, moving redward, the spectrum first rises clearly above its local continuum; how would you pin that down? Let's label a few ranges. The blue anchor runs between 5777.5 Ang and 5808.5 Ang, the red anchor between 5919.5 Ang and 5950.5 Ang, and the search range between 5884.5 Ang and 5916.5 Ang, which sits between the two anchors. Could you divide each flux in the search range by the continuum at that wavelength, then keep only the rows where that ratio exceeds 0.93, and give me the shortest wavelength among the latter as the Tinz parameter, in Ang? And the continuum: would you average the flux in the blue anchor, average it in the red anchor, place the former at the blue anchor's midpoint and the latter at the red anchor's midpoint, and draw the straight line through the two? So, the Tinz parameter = 5885.0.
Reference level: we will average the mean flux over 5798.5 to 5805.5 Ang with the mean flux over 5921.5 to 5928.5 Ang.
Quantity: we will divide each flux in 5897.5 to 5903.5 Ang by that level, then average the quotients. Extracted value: 0.84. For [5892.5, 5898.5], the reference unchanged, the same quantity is 0.82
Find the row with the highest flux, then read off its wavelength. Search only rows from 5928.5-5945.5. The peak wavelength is 5929.0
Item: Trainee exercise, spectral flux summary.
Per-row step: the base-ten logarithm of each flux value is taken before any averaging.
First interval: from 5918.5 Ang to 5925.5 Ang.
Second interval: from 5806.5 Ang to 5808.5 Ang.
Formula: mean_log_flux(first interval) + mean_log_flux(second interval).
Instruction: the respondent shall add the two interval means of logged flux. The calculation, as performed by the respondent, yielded 2.36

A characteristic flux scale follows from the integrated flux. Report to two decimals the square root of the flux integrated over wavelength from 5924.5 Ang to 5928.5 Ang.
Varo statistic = 7.19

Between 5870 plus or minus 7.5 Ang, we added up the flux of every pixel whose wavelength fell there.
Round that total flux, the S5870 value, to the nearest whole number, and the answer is 225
